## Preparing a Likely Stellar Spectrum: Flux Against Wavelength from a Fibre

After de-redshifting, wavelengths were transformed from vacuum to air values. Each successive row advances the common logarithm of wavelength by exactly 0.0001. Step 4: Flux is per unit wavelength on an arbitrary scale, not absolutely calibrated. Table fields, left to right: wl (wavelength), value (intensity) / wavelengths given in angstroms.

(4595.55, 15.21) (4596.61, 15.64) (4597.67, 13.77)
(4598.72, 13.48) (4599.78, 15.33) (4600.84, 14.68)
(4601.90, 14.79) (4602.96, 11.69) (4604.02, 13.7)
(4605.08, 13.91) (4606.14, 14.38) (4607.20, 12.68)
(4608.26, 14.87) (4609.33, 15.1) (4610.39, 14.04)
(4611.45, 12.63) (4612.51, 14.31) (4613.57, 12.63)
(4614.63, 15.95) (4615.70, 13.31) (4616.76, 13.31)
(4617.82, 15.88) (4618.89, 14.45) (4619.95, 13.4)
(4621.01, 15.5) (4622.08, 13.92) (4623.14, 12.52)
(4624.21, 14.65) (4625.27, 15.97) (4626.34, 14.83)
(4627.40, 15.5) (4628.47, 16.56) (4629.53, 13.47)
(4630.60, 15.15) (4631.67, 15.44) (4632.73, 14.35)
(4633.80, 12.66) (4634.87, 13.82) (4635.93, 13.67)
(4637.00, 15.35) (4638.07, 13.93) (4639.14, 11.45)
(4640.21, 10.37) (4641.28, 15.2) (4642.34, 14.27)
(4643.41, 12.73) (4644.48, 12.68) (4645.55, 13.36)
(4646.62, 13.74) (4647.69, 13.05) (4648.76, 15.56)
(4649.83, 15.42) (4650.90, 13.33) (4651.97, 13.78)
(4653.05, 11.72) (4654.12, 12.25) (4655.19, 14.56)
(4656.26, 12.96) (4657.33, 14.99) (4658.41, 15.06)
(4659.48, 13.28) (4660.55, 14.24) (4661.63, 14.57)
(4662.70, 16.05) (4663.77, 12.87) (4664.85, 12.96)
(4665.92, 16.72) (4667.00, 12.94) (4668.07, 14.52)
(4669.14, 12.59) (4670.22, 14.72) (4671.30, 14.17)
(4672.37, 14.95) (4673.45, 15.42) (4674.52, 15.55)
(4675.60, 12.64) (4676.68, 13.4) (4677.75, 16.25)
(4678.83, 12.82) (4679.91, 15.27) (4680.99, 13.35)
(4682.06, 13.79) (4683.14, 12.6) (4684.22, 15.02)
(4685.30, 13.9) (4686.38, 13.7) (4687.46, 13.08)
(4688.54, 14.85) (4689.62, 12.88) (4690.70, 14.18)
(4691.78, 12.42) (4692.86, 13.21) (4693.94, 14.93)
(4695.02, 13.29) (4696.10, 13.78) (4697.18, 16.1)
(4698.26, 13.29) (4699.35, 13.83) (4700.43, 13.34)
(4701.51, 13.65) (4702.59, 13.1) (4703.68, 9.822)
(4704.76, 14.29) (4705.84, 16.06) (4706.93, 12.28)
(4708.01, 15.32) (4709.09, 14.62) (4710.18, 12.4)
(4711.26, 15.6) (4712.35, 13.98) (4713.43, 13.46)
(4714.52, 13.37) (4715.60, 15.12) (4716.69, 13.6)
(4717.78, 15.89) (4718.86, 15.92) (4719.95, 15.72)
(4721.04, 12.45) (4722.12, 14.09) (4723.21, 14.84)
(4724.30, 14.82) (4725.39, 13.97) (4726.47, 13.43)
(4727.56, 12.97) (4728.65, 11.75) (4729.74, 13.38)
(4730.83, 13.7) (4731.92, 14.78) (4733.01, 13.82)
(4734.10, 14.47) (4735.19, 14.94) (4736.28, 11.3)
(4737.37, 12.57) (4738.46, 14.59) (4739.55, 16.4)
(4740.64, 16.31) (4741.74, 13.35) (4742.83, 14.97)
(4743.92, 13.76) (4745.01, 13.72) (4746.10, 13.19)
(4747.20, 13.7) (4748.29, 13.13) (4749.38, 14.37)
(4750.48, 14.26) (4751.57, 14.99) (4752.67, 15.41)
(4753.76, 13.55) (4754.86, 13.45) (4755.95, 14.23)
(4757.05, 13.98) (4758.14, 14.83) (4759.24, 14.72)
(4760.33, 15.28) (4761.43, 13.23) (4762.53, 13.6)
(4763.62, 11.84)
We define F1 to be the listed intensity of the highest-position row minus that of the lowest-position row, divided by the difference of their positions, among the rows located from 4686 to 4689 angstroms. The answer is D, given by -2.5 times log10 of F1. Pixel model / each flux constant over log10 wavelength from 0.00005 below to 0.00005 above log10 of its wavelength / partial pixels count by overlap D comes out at 0.7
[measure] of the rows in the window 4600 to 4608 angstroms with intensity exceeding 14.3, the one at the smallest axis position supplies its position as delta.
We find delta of 4600.84 angstroms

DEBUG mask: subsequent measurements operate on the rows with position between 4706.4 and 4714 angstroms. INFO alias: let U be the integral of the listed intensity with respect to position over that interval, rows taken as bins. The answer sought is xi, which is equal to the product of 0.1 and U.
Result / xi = 10.6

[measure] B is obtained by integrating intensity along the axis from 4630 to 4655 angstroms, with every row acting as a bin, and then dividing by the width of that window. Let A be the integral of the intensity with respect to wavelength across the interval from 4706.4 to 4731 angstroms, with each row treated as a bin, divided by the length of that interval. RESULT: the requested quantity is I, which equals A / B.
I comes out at 1.03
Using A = 14.0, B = 13.6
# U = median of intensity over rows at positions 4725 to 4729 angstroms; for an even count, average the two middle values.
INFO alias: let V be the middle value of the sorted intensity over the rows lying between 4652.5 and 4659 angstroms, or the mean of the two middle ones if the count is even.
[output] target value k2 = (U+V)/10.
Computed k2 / 2.70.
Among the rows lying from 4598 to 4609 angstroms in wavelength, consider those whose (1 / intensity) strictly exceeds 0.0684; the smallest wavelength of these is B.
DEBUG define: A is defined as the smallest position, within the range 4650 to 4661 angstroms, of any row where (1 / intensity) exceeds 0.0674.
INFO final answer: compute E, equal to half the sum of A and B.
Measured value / 4624.8 angstroms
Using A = 4650.90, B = 4598.72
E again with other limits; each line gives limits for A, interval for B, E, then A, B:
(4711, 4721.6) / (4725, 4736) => 4718.9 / 4712.35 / 4725.39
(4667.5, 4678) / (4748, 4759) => 4708.2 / 4668.07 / 4748.29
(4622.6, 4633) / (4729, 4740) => 4676.4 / 4623.14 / 4729.74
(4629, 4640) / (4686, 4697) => 4658.0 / 4629.53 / 4686.38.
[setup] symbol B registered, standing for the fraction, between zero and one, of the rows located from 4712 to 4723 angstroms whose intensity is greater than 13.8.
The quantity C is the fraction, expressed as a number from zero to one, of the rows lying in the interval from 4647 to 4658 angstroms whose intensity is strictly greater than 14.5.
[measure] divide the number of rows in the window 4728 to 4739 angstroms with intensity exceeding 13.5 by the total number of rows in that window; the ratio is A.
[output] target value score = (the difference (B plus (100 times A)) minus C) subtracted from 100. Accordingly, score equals 40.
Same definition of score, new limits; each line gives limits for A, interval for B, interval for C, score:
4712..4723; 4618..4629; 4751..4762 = 30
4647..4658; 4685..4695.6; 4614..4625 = 50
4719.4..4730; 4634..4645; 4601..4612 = 50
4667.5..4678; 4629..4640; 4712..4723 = 30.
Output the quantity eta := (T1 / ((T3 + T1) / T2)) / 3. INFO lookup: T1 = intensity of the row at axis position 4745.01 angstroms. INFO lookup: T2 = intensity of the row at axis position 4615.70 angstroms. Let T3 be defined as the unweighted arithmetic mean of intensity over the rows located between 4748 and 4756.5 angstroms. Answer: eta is 2.18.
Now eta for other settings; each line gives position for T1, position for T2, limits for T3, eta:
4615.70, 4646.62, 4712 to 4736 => 2.22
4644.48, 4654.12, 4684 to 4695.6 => 1.96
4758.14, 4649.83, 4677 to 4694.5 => 2.65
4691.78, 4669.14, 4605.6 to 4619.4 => 1.96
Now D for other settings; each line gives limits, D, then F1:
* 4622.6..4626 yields -0.5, 1.62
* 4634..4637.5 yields 0.4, 0.72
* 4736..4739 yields -0.4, 1.51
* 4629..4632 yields 0.1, 0.92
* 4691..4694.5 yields -0.2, 1.16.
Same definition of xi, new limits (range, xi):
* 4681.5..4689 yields 10.4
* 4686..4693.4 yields 10.0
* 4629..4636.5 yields 10.6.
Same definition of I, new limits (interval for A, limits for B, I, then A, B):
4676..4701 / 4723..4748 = 1.00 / 13.9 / 13.9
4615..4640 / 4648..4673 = 1.01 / 14.3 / 14.1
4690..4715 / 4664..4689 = 0.97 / 13.7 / 14.1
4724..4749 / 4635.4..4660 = 1.02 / 13.9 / 13.6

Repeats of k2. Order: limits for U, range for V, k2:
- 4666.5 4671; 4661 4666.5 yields 2.83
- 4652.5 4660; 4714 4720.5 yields 2.87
